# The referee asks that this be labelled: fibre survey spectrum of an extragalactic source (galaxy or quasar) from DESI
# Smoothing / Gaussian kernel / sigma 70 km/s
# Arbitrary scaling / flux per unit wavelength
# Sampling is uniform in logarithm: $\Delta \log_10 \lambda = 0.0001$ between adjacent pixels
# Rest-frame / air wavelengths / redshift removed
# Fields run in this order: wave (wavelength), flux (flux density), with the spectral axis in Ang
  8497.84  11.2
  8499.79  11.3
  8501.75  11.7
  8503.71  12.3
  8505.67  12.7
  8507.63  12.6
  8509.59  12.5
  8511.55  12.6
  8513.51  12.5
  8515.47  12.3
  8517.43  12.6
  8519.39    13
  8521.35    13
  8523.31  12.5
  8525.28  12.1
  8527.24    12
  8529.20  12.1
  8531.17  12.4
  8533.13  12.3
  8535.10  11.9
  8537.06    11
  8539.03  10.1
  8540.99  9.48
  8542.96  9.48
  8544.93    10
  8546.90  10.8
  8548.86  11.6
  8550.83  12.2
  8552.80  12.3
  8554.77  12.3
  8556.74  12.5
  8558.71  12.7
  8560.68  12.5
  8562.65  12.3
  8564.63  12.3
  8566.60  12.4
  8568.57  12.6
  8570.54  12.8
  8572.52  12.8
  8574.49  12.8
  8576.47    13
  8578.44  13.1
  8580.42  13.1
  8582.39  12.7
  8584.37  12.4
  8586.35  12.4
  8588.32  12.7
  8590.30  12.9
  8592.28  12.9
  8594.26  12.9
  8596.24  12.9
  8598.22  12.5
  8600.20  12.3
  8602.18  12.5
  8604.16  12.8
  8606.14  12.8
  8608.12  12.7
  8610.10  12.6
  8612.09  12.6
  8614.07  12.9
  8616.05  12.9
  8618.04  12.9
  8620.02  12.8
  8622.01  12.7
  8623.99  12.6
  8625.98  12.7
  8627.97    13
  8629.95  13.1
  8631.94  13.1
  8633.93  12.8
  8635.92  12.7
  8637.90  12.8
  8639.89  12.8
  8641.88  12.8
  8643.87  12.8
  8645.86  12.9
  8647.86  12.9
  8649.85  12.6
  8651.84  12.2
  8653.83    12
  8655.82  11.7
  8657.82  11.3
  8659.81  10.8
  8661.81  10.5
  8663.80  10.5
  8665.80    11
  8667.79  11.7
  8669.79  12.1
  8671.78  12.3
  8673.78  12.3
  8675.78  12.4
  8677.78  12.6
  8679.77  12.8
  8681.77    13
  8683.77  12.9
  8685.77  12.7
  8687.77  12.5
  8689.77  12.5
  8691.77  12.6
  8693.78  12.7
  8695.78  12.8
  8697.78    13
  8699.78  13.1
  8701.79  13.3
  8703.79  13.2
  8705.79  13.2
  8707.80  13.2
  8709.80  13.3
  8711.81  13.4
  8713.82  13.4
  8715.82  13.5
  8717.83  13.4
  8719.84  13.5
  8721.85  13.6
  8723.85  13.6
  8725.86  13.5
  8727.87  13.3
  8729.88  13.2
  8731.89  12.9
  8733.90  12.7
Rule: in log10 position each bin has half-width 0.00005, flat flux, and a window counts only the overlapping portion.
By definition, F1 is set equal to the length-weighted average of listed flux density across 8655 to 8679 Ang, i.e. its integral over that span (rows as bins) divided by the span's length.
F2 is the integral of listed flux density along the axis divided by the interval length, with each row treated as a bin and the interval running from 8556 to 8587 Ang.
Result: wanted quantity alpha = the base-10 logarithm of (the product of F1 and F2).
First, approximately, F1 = 11.6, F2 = 12.7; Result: 2.17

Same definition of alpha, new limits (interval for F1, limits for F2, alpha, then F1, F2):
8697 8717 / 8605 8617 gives 2.23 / 13.3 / 12.8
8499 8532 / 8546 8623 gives 2.19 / 12.4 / 12.6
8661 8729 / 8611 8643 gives 2.21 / 12.8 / 12.8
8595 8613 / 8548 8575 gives 2.20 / 12.6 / 12.4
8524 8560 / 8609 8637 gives 2.17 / 11.5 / 12.8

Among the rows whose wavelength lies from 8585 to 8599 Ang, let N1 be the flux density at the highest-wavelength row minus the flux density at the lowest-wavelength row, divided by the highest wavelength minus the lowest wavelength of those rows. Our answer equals 0.008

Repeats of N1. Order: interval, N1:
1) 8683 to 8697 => -0.008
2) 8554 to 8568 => 0.008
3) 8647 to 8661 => -0.176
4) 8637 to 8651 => -0.017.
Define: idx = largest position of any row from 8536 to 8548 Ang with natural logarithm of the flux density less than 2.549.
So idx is 8546.90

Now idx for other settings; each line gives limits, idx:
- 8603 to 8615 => 8612.09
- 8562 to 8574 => 8568.57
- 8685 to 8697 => 8693.78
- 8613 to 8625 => 8623.99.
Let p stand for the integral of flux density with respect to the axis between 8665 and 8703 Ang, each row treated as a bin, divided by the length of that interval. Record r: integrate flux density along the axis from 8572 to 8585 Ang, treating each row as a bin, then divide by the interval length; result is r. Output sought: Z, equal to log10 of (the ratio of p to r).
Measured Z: -0.010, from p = 12.6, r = 12.9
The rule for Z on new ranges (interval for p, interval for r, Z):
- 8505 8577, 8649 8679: 0.012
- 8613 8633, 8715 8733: -0.017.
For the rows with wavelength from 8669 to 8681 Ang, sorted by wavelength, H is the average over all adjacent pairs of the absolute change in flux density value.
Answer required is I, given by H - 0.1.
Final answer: 0.040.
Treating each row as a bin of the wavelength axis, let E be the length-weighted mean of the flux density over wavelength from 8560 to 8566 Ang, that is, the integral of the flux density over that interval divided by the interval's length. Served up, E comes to 12.4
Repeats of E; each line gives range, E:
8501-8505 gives 12.1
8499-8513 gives 12.3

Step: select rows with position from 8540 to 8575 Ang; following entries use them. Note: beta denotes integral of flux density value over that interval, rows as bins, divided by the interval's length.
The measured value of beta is 11.9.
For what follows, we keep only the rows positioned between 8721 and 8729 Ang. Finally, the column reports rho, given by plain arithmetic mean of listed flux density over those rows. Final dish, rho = 13.5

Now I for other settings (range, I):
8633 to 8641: -0.033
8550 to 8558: 0.000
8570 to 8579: -0.025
